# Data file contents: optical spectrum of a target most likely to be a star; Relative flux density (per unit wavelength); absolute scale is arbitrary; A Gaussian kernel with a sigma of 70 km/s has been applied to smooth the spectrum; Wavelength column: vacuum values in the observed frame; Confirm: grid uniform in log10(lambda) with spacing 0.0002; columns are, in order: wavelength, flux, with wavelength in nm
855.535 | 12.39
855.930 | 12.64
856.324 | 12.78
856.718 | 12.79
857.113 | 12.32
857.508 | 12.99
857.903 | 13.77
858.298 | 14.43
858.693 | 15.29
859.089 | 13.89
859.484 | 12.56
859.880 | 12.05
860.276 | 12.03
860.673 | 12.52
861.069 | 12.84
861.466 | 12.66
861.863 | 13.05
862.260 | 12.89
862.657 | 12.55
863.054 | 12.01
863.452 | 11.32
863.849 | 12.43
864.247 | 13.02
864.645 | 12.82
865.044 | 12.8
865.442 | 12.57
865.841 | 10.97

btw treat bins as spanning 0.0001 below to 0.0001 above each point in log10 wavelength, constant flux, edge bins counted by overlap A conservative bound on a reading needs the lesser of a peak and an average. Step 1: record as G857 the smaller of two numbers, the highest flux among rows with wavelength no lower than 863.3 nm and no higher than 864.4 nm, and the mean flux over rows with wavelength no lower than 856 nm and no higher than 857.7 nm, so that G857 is 12.7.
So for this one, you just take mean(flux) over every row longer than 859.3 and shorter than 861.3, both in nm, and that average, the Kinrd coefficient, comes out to 12.4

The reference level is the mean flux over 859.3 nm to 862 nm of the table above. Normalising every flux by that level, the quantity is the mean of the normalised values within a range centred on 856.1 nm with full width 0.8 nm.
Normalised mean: 1.01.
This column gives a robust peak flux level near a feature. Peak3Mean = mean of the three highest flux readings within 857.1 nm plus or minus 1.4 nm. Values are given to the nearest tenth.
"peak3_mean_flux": 13.7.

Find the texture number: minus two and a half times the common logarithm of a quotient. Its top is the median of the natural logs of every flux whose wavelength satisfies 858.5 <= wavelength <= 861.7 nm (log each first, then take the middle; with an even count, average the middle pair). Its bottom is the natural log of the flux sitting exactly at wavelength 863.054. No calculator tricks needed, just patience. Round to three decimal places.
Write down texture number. -0.021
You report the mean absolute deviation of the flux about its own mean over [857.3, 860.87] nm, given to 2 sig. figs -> 0.95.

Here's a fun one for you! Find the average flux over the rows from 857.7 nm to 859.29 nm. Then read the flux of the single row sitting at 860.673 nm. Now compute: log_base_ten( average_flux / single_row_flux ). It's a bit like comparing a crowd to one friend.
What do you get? 0.06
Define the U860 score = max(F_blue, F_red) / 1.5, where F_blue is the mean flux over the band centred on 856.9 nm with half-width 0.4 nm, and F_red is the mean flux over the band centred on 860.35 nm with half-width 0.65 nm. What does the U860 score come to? 8.4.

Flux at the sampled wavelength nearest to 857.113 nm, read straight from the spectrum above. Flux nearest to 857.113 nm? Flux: 12.32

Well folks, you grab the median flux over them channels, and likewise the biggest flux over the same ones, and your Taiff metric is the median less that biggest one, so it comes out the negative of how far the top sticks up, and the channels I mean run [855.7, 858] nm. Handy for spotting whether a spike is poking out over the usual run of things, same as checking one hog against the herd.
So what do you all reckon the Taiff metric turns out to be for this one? -1.0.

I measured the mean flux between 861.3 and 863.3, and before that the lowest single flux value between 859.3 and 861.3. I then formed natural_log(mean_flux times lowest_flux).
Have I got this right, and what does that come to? 5.02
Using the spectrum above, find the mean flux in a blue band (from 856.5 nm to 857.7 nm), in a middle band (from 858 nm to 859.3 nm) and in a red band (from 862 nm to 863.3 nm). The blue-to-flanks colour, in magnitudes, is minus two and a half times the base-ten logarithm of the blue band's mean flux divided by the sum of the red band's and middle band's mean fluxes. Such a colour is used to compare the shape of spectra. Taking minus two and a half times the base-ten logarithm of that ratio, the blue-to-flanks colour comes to 0.82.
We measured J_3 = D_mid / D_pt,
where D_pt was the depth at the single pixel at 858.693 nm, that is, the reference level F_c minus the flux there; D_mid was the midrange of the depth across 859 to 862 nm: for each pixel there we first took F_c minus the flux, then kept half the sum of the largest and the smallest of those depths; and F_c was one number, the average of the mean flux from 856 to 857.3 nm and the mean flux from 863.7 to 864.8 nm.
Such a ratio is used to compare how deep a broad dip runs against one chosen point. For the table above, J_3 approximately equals 0.10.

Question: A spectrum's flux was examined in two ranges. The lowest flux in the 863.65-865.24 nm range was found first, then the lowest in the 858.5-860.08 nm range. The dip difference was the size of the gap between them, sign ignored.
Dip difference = 0.38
